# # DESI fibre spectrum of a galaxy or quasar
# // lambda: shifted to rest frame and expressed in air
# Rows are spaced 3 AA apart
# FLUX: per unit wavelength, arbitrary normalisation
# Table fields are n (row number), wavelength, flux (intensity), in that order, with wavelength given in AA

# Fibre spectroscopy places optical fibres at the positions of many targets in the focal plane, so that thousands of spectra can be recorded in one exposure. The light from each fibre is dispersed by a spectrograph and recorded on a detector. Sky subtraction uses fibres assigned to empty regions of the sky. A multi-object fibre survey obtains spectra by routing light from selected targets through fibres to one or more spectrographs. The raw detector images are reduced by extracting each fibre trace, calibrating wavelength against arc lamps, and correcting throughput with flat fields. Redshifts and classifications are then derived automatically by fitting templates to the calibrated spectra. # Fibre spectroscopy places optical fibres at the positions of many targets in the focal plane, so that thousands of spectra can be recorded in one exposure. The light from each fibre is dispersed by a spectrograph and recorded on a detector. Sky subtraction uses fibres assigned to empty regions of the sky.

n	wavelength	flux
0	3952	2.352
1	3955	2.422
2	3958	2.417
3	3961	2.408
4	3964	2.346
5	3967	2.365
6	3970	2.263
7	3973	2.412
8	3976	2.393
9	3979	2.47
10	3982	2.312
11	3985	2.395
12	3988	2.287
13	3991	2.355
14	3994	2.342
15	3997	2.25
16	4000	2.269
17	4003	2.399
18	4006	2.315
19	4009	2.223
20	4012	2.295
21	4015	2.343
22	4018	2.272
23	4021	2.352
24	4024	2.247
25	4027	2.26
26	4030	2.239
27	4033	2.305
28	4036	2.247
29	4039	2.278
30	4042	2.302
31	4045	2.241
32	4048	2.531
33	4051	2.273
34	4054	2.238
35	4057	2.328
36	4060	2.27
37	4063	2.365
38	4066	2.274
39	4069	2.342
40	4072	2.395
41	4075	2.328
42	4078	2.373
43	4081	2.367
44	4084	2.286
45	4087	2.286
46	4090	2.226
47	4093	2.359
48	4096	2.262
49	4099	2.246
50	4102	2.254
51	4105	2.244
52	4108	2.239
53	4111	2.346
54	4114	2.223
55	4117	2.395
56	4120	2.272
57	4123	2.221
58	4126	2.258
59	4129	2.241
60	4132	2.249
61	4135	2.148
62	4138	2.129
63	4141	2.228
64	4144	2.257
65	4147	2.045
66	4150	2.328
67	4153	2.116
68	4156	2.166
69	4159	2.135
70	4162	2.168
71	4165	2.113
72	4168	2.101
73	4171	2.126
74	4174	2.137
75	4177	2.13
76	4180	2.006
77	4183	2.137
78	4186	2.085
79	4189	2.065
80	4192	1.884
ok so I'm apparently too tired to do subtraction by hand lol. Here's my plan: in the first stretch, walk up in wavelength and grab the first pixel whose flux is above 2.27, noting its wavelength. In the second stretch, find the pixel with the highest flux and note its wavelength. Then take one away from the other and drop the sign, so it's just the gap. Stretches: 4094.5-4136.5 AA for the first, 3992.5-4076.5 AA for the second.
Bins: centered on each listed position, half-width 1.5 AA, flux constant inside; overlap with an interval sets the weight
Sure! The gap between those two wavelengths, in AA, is 63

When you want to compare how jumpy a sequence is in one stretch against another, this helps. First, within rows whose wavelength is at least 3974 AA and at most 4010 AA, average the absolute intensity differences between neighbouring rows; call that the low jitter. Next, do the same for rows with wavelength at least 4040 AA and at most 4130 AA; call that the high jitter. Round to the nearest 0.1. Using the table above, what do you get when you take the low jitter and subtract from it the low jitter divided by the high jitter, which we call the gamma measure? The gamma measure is -1.0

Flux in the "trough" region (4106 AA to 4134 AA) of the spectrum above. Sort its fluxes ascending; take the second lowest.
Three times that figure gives 6.67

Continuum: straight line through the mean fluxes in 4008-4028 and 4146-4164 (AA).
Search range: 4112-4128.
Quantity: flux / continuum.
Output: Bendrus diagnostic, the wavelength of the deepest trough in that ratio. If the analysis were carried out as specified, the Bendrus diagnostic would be 4114 AA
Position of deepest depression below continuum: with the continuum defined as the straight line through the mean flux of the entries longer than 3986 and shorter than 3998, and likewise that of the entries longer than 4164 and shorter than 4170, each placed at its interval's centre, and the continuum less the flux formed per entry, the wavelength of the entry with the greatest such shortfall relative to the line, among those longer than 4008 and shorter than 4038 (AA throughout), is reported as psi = 4009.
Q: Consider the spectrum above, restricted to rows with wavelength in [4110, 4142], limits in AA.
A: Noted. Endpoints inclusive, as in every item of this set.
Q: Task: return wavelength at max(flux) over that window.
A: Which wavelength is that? 4117 AA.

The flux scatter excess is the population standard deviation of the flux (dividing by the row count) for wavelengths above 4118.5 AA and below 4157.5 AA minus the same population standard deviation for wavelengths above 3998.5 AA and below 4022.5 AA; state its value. 0.023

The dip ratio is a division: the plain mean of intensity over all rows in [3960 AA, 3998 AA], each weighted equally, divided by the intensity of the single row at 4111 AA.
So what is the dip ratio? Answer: 1.00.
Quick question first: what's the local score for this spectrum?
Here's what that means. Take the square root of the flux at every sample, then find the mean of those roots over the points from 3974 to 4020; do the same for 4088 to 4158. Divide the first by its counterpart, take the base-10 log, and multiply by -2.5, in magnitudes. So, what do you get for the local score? -0.022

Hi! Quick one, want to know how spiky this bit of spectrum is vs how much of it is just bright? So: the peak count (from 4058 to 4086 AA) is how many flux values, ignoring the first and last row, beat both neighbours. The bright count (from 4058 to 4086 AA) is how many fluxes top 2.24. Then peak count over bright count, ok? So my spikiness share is 0.33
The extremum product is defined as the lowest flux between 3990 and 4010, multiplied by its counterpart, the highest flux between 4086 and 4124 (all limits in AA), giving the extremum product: 5.32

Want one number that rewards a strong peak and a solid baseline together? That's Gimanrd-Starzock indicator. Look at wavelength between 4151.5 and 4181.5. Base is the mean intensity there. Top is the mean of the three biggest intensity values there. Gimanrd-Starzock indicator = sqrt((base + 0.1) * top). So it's 2.19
